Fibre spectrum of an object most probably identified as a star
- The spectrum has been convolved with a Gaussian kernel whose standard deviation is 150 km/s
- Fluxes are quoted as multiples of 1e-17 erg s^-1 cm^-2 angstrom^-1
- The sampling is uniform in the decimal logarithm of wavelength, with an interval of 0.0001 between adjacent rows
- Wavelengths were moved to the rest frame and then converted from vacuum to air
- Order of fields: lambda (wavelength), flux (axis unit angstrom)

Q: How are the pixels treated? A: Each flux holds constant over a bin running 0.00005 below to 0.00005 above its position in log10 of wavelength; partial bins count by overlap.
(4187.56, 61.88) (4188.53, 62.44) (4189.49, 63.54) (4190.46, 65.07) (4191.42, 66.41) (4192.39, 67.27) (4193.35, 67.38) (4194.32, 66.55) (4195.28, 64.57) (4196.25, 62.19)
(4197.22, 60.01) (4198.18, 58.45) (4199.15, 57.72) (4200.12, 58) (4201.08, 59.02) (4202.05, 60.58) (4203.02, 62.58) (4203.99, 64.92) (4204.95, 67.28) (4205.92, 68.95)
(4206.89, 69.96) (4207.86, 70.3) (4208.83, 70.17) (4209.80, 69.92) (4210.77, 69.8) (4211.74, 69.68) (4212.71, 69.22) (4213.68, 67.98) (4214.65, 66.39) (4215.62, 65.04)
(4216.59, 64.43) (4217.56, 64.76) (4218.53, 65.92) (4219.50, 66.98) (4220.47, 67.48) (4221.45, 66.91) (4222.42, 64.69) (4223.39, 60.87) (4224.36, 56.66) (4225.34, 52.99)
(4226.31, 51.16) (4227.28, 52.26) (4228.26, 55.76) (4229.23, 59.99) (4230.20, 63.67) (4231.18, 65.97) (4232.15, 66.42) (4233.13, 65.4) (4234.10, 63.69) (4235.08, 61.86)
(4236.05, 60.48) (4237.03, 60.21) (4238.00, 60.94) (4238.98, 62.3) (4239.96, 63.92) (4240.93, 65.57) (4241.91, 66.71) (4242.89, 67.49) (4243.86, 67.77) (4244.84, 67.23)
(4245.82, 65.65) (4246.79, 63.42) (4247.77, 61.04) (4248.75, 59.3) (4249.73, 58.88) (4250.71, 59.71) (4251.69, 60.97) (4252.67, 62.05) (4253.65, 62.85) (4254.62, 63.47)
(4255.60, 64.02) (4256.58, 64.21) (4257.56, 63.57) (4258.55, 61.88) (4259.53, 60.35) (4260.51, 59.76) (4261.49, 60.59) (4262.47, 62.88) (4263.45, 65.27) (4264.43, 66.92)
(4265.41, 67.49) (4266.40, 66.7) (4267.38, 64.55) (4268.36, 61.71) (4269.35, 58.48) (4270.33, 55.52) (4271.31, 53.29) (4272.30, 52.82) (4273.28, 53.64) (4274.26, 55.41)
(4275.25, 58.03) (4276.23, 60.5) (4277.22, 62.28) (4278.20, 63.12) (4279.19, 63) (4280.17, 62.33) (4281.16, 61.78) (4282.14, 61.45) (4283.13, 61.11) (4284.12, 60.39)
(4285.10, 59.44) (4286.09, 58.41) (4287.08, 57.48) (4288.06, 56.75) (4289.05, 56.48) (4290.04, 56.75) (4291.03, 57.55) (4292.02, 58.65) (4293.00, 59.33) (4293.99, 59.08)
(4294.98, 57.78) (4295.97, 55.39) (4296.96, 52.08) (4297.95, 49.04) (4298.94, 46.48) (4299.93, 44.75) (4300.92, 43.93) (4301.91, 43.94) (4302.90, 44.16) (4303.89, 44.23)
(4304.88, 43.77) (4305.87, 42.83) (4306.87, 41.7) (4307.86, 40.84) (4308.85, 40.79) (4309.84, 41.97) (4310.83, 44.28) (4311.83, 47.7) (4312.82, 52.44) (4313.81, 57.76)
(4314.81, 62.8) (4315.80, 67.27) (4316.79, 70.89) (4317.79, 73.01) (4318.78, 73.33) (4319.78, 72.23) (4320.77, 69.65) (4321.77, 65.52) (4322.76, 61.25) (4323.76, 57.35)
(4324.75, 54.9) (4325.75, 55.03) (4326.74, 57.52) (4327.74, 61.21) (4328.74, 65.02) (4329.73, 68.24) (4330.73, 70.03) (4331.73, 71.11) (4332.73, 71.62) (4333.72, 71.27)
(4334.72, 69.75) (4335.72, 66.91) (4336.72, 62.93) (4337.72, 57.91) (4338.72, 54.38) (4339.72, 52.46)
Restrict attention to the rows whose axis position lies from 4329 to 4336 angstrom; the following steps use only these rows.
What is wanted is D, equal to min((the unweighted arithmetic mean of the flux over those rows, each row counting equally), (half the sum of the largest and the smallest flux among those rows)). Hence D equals 69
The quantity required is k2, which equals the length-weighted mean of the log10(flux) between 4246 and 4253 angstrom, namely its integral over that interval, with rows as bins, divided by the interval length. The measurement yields 1.785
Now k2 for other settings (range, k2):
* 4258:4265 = 1.796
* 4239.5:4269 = 1.802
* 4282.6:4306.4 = 1.719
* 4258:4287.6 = 1.781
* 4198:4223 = 1.817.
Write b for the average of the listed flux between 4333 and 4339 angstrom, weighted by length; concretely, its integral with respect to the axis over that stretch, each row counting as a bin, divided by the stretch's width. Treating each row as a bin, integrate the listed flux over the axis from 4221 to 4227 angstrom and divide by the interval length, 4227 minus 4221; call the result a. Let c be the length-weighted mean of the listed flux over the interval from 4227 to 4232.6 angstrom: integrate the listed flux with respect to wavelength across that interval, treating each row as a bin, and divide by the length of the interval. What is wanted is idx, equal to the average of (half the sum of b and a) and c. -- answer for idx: 61.3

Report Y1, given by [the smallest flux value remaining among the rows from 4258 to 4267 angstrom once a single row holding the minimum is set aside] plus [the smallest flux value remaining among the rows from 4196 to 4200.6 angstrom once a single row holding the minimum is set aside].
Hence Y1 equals 118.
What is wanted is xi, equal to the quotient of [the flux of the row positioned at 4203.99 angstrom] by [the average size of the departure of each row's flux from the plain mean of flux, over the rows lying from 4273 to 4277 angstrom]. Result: 27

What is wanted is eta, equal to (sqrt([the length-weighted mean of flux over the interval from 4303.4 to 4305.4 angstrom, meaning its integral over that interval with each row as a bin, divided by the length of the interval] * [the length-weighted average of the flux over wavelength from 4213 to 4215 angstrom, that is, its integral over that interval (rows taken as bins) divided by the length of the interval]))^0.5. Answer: 7.4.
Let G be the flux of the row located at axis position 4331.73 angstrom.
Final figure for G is 71.11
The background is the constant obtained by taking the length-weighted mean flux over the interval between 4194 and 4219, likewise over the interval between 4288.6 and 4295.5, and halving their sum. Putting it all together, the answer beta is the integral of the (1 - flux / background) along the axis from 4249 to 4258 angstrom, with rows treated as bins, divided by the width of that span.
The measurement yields -0.009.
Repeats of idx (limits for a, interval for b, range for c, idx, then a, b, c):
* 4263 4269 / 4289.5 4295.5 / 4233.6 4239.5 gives 61.6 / 65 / 58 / 61.6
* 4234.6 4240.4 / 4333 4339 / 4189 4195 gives 64.5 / 62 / 64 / 66.1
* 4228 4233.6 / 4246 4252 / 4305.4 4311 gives 52.0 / 63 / 61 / 41.9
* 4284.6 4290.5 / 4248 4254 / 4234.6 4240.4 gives 60.3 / 58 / 61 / 61.6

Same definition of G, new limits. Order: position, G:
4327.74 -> 61.21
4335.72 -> 66.91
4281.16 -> 61.78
